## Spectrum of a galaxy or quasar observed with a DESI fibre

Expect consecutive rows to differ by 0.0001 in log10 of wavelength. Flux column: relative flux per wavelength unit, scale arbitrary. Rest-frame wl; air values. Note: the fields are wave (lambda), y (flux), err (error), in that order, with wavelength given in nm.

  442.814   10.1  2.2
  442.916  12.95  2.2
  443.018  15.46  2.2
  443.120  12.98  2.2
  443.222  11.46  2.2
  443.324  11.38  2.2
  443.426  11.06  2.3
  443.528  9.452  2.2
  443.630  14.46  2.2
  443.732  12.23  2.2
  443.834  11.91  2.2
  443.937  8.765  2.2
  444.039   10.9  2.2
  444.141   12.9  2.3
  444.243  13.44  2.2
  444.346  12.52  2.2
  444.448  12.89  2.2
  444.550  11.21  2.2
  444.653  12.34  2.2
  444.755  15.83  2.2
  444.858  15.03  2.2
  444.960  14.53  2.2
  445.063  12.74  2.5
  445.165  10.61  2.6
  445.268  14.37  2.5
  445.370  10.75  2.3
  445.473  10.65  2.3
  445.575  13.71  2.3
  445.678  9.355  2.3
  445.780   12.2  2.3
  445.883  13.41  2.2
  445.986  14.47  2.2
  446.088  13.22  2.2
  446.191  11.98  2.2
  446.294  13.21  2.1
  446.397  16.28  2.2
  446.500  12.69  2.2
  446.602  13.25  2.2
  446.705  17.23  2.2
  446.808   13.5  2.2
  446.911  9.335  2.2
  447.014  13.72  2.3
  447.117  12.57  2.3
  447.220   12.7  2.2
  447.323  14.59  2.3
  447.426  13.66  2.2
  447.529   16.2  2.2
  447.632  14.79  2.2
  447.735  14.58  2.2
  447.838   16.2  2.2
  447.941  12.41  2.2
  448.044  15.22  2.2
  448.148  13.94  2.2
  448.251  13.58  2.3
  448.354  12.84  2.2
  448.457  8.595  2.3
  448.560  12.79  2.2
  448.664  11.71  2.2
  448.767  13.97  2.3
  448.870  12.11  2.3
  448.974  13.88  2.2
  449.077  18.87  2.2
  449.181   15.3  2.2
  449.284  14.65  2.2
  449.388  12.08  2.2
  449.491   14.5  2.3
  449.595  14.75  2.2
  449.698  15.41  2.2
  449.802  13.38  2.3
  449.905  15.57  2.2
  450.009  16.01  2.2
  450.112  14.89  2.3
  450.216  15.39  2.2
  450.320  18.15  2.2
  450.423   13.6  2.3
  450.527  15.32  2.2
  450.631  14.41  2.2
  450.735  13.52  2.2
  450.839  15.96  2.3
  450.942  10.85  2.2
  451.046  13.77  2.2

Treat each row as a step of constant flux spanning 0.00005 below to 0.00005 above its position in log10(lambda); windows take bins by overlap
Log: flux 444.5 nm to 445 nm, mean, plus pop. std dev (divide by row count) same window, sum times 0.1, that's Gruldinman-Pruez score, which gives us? 1.55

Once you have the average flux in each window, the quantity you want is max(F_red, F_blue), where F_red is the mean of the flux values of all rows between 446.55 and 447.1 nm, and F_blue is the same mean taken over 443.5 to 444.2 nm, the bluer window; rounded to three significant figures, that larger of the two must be 13.4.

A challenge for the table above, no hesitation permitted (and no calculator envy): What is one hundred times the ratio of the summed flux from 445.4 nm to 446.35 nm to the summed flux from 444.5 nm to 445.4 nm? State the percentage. 96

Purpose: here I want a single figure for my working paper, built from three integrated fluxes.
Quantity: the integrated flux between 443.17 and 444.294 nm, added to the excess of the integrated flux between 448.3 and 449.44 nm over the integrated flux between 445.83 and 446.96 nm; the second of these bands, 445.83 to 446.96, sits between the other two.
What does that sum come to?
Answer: 13.0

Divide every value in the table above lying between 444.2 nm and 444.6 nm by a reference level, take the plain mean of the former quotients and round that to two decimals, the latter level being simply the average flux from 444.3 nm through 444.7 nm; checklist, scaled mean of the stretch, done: 1.02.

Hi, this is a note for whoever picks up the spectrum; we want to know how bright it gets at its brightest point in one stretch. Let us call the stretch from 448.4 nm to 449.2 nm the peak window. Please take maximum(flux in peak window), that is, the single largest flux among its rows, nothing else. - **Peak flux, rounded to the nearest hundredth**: 18.87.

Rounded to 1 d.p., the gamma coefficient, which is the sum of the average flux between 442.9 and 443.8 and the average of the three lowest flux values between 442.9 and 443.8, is 23.0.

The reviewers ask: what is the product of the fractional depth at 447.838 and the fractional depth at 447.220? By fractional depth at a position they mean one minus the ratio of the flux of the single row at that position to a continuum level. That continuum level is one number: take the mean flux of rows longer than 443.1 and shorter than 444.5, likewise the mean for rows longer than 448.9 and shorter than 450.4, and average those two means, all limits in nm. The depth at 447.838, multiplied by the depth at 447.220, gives -0.012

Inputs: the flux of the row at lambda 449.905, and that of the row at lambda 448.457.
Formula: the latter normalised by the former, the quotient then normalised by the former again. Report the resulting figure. 0.035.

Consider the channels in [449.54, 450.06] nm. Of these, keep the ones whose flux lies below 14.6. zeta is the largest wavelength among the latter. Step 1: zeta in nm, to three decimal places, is 449.802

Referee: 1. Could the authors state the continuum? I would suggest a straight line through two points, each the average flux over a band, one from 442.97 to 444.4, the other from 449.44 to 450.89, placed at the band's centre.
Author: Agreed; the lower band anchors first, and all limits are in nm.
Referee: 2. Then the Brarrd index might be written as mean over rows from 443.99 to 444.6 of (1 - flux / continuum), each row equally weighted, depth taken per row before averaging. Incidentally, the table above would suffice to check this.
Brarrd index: 0.00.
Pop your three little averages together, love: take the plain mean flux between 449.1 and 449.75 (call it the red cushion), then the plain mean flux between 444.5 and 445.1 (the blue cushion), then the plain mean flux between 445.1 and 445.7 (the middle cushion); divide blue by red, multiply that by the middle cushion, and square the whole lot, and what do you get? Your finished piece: 119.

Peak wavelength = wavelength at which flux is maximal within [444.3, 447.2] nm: 446.705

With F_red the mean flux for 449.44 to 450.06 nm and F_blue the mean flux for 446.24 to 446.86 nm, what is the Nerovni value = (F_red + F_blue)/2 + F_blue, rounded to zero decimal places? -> 29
